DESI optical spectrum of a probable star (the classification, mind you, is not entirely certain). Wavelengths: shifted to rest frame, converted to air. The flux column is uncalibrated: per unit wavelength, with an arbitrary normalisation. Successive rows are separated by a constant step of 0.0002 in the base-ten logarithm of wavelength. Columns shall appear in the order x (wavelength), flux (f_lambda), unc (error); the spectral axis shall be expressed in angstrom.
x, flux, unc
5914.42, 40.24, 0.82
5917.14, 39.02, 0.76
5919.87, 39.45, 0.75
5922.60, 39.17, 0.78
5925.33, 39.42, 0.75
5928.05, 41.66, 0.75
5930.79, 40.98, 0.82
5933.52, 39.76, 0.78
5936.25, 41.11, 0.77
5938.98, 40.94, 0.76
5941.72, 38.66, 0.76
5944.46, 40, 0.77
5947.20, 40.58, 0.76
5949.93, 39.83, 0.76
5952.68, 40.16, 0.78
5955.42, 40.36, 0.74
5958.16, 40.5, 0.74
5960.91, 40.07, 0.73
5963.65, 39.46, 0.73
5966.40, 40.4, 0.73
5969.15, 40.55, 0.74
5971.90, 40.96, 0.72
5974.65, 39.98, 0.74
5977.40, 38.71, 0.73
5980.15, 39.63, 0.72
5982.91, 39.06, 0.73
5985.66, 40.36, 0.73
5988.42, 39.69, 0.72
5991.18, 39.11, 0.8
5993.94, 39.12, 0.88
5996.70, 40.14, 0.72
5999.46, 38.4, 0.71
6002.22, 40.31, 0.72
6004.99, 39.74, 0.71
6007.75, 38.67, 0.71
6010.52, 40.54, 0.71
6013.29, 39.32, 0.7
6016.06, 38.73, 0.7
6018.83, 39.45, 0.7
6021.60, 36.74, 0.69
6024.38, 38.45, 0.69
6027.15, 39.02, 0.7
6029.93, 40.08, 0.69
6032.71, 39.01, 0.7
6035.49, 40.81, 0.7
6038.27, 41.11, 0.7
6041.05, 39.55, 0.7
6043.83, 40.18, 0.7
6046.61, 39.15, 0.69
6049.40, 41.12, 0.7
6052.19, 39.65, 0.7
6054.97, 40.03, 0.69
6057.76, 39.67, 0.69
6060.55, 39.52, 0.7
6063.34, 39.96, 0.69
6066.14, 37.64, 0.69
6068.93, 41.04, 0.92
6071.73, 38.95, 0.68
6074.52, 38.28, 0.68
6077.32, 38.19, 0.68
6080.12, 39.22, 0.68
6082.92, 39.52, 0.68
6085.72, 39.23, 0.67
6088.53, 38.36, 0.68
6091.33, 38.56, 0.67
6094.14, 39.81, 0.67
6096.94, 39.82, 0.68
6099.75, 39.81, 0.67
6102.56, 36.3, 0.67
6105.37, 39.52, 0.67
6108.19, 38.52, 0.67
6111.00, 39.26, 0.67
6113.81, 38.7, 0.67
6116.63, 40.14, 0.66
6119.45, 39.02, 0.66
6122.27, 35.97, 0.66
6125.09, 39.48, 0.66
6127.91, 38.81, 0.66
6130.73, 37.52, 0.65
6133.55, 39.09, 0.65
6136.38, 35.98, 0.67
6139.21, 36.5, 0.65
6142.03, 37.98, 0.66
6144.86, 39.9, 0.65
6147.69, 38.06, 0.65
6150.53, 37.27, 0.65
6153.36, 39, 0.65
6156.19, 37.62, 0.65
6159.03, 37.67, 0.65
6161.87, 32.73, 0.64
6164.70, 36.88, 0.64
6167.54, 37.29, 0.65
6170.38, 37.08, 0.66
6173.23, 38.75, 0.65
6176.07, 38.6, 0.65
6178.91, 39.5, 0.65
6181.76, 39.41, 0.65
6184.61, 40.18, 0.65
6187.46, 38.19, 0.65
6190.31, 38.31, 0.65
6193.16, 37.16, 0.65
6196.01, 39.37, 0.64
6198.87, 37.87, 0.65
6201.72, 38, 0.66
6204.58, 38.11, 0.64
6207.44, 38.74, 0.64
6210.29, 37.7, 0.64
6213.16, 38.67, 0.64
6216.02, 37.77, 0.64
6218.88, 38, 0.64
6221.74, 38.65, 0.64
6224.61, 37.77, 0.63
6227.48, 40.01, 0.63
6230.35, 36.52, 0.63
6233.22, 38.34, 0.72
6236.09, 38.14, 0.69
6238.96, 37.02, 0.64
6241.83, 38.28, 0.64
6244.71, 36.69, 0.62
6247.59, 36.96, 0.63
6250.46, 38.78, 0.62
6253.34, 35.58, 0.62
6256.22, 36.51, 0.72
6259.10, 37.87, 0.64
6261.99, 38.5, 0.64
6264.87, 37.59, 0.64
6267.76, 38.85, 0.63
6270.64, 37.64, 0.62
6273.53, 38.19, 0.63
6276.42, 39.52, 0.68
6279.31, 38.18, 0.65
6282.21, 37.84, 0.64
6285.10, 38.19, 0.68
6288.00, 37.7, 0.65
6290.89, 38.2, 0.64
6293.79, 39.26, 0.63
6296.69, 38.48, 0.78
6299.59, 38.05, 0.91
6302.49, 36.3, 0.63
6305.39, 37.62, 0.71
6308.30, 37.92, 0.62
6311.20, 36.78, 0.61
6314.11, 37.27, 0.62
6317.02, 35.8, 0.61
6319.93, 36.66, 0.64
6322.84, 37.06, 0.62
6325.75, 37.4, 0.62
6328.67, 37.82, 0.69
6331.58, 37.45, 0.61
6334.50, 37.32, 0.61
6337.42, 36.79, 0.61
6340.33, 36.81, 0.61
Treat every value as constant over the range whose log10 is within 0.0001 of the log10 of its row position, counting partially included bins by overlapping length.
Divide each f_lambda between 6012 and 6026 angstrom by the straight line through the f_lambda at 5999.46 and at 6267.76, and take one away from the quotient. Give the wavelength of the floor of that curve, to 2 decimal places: 6021.60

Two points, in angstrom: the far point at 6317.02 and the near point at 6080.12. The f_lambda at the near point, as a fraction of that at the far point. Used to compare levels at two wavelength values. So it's 1.096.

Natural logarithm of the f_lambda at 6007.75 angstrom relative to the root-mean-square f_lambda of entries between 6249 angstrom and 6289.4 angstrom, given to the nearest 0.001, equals 0.019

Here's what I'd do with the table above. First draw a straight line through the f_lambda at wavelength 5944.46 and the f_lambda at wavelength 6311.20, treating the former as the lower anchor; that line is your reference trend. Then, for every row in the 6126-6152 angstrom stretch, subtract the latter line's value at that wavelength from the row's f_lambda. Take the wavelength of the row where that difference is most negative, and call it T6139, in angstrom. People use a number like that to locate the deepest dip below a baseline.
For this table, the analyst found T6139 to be 6136.38 angstrom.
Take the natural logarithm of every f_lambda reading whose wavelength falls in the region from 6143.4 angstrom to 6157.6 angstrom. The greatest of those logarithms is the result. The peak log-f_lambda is 3.69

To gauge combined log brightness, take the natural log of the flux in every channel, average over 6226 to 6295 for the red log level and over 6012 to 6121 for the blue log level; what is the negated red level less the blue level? -7.31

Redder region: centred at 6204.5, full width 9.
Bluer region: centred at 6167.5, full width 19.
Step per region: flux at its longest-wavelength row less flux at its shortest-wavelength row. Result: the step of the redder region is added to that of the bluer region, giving 1.7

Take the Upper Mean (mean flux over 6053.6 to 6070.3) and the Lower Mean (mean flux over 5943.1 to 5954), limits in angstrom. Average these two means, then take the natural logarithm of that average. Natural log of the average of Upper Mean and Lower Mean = 3.69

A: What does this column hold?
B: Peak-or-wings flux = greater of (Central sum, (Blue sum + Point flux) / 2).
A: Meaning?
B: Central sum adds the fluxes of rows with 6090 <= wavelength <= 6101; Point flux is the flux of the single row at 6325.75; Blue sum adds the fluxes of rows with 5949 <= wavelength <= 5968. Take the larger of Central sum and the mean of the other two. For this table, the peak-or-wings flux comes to 159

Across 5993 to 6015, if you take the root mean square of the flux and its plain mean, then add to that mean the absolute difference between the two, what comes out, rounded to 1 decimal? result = 39.5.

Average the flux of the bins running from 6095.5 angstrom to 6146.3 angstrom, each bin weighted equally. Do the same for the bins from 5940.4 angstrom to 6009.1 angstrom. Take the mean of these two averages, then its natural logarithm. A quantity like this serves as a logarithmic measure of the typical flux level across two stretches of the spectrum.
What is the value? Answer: 3.667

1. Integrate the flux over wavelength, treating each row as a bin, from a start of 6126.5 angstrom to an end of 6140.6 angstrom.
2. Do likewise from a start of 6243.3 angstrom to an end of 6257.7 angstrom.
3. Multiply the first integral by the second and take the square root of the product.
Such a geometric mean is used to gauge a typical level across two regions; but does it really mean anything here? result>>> 531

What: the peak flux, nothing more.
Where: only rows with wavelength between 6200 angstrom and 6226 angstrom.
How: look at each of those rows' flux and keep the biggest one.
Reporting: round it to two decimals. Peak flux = 38.74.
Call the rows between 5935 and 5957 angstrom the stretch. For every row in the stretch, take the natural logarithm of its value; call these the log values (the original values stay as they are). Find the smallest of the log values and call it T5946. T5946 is 3.65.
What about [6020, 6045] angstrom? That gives 3.60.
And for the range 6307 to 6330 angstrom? 3.58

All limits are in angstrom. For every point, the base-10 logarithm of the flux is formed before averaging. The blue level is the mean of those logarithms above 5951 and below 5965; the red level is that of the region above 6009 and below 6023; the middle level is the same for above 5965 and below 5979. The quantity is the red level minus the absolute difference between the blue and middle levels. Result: 1.59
